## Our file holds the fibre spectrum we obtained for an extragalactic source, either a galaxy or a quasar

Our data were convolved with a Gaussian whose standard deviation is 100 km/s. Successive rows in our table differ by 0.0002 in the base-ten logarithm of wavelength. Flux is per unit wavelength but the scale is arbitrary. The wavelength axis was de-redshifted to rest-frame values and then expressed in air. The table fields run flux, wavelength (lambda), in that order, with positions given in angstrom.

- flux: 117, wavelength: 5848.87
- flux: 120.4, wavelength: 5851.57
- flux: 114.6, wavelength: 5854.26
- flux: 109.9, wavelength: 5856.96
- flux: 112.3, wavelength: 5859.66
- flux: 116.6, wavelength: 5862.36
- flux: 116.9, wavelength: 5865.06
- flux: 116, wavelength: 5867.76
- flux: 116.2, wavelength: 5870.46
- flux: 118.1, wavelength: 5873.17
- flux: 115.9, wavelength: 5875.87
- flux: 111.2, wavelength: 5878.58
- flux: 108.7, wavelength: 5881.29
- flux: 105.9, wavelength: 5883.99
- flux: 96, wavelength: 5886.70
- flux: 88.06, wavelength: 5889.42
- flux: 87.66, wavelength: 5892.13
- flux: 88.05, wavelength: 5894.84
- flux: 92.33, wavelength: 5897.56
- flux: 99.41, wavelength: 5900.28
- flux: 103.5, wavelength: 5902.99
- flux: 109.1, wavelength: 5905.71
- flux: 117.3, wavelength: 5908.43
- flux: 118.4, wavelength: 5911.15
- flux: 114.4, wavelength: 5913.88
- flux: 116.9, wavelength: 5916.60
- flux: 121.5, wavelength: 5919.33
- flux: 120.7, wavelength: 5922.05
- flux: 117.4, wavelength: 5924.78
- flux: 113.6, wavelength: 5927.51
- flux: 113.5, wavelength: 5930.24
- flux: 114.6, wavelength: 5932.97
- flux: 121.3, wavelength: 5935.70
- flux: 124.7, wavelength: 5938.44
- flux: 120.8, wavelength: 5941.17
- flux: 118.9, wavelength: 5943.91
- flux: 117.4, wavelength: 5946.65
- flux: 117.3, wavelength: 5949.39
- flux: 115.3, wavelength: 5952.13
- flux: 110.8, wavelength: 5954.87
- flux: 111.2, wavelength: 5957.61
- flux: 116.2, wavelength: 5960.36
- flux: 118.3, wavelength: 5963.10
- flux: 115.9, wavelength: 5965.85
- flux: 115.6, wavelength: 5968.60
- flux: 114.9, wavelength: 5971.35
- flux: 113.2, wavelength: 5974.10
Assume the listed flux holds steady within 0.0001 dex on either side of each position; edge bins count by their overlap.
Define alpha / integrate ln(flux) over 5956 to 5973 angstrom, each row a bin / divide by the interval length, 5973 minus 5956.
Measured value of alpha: 4.75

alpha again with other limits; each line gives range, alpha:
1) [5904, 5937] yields 4.76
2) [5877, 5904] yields 4.58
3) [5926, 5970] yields 4.76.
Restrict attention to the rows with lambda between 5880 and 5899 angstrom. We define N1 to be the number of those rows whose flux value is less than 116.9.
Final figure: 7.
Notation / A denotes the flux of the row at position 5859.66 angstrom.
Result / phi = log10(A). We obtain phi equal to 2.05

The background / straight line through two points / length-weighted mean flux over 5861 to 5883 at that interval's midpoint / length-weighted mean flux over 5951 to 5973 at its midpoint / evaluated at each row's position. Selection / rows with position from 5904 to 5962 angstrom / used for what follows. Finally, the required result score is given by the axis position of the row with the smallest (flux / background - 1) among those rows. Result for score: 5905.71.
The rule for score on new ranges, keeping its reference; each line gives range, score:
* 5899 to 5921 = 5900.28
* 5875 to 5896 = 5892.13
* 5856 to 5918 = 5892.13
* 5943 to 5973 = 5954.87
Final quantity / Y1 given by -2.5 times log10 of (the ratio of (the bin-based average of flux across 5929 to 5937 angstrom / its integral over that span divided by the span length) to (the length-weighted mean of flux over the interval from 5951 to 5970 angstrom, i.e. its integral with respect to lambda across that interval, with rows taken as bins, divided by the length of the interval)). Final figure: -0.017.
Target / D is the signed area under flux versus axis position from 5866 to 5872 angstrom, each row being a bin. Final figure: 697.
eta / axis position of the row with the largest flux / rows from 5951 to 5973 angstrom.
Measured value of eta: 5963.10 angstrom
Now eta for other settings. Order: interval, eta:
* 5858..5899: 5873.17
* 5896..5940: 5938.44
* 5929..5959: 5938.44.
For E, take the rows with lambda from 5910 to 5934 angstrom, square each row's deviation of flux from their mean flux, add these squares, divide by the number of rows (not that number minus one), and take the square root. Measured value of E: 2.8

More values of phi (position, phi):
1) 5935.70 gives 2.08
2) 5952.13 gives 2.06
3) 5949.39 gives 2.07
